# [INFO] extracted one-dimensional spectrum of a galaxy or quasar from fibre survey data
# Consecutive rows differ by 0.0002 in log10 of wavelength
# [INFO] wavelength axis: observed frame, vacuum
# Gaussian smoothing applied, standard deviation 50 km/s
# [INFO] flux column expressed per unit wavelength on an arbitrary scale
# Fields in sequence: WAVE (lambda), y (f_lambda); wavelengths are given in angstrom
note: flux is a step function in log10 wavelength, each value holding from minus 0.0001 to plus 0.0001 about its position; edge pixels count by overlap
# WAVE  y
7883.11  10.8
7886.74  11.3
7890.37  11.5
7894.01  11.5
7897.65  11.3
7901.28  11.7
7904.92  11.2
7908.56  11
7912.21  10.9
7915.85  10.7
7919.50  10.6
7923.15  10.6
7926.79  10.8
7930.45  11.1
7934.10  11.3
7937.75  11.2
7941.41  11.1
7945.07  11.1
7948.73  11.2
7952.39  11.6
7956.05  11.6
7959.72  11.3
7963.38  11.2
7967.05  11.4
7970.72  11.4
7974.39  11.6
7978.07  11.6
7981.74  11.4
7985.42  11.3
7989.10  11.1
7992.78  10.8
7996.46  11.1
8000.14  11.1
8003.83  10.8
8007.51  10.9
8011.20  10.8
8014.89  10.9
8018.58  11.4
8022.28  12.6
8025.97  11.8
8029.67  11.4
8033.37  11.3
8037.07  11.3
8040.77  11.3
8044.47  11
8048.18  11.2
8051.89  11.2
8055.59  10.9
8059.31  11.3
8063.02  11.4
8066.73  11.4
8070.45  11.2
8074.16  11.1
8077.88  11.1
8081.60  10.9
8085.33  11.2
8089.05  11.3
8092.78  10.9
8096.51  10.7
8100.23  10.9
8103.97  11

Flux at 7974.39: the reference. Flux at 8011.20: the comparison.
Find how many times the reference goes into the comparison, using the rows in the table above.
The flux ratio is 0.93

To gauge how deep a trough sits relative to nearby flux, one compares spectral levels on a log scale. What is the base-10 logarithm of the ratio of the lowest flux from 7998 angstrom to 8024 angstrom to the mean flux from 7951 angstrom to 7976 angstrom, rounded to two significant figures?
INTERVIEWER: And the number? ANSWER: -0.025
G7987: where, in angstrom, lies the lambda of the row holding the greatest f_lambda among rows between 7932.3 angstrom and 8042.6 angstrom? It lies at 8022.28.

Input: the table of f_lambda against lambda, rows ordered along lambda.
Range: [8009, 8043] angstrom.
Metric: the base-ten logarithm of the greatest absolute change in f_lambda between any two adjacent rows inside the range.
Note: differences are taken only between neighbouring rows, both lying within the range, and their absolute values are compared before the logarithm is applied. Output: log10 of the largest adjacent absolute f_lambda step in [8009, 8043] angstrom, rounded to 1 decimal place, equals 0.1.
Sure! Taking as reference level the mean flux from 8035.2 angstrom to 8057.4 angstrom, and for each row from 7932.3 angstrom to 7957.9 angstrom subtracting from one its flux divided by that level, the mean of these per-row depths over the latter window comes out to -0.013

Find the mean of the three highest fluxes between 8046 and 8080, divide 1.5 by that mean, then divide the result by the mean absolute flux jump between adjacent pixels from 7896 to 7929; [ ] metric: 0.62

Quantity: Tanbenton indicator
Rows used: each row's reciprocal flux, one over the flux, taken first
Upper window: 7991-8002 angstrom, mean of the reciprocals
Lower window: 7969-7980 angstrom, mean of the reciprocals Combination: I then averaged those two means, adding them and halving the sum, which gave 0.0888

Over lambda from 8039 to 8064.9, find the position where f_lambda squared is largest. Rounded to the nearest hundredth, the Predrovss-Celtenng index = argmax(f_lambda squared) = 8063.02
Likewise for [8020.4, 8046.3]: 8022.28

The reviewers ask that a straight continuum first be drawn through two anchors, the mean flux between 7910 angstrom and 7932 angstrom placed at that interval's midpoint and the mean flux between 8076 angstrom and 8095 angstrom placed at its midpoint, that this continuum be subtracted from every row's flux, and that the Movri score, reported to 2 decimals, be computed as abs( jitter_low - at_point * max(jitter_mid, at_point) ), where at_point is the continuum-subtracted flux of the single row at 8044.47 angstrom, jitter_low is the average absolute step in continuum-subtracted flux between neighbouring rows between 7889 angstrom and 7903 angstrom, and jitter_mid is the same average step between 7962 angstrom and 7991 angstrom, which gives 0.20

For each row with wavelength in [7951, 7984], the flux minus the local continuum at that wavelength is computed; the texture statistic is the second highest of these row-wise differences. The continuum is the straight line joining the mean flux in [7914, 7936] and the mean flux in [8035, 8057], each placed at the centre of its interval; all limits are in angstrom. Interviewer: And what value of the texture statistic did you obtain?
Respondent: 0.67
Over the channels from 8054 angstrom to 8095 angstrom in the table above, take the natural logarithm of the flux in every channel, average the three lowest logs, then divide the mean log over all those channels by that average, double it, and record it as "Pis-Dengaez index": 2.02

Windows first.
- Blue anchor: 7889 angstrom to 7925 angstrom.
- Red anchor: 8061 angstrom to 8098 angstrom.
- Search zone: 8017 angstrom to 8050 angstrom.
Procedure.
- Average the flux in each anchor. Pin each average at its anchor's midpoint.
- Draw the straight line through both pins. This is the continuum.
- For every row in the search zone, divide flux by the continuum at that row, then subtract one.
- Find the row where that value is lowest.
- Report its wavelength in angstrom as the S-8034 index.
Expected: 8044.47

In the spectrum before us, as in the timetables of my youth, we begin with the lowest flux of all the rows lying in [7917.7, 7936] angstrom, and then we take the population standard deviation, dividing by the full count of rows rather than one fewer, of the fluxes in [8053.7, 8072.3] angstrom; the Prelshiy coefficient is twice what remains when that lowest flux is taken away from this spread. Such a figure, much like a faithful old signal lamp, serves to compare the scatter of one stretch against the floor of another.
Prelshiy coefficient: -20.83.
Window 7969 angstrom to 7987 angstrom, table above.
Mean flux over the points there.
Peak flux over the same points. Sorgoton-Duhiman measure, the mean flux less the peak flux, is -0.140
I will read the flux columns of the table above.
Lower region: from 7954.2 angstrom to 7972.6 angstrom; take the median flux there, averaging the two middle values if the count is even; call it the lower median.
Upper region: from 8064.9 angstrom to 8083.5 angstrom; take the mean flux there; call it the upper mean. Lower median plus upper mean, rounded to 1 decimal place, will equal 22.5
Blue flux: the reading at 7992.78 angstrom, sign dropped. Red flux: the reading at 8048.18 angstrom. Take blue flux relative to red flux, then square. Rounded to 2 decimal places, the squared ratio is 0.93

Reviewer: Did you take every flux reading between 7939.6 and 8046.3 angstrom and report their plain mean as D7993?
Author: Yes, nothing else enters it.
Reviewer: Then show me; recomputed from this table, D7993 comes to 11.3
